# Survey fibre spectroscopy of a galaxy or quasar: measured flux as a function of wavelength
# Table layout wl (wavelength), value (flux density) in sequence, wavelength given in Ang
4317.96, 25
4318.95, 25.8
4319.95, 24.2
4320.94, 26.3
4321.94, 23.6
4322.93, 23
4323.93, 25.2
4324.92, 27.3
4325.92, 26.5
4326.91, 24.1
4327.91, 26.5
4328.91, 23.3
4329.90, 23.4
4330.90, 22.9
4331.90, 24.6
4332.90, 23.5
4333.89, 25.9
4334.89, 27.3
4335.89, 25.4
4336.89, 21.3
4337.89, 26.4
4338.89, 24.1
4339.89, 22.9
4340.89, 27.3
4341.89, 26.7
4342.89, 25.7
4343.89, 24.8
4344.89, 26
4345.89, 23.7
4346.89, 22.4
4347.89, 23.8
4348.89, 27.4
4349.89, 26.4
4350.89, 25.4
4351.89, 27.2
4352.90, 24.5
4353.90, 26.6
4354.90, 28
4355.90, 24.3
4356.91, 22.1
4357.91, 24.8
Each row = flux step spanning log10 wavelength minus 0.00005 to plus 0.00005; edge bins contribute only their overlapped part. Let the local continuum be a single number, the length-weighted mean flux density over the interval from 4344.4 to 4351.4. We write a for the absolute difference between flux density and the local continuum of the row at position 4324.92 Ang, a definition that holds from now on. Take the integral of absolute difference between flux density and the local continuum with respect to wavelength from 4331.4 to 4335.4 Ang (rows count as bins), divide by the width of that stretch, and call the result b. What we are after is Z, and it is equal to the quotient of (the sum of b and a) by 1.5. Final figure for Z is 2.4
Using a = 2.25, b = 1.27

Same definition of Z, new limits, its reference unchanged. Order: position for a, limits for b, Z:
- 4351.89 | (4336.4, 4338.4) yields 3.1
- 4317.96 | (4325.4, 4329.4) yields 1.0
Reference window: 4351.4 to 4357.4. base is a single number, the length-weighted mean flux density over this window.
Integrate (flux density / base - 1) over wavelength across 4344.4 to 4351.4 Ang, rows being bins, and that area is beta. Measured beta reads -0.11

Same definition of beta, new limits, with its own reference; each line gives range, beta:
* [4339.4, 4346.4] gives -0.03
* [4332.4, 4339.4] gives -0.16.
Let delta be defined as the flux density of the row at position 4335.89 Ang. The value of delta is 25.4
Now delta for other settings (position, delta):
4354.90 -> 28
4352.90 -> 24.5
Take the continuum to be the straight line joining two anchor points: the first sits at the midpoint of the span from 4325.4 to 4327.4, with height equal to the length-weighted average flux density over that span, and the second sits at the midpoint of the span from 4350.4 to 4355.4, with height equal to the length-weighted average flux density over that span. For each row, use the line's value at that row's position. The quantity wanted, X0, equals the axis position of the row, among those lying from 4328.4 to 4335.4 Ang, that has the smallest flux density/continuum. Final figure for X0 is 4330.90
